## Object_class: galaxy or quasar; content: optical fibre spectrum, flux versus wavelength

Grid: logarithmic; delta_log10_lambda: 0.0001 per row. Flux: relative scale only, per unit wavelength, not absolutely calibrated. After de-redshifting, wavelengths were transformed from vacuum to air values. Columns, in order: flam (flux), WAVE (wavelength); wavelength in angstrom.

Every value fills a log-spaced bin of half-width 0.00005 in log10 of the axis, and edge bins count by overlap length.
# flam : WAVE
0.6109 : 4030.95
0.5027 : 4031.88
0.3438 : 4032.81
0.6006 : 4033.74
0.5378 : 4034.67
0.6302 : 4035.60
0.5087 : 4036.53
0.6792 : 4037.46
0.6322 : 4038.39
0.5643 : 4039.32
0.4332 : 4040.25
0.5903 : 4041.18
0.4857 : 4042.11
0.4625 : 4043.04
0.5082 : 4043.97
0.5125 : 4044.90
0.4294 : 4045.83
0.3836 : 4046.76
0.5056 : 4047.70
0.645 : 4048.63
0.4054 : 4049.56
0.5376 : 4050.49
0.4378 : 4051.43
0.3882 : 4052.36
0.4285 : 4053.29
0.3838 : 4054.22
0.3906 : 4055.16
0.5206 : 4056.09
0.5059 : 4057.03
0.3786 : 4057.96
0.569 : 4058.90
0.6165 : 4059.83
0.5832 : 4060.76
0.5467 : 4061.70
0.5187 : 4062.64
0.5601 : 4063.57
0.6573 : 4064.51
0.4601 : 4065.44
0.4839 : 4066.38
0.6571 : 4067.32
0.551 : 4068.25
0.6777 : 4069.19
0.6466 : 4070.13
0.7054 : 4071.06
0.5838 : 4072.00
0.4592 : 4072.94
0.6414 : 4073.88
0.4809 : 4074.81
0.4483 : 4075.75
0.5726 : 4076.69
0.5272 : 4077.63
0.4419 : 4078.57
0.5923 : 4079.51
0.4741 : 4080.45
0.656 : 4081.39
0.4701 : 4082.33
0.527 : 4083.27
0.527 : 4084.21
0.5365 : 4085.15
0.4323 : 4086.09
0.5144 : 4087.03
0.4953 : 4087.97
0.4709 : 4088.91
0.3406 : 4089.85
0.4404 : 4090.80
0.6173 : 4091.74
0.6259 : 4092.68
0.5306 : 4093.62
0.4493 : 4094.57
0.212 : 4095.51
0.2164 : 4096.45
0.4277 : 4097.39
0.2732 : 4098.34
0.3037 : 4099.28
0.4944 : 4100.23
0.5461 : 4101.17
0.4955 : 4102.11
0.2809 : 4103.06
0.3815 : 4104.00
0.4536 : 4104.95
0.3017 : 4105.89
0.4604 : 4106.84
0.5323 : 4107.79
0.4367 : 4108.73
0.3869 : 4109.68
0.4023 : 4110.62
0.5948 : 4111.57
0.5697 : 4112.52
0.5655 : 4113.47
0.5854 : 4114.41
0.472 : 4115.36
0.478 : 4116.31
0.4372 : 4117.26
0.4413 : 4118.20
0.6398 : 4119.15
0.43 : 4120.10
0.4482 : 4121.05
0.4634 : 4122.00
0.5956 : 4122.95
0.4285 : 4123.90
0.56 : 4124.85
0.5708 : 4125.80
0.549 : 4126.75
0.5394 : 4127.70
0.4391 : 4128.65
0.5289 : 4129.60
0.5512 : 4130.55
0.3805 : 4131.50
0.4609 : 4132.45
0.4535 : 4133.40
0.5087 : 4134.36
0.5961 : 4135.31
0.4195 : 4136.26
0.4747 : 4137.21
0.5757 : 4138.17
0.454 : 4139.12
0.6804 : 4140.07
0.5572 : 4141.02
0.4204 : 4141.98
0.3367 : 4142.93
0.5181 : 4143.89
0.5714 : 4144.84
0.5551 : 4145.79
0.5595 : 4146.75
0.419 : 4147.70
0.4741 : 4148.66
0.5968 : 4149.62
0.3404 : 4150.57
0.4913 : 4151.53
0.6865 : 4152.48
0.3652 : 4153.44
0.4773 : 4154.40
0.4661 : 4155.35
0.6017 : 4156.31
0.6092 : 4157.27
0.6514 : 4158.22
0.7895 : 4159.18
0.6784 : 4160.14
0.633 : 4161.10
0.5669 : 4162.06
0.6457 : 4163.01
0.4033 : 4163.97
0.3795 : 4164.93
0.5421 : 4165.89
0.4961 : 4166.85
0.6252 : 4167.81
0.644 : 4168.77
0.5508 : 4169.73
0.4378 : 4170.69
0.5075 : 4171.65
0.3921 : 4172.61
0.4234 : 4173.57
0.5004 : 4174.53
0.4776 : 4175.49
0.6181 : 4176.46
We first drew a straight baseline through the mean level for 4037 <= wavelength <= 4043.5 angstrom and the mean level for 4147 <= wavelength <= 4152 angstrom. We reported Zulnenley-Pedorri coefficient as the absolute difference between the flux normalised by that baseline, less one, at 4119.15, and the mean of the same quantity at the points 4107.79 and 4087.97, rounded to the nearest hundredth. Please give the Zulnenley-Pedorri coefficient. 0.29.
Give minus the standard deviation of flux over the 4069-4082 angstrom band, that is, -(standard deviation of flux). -0.09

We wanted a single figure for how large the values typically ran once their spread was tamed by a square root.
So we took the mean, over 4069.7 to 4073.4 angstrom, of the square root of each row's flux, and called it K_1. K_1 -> 0.77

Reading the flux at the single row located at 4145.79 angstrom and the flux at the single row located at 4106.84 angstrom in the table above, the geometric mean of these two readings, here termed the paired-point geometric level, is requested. 0.51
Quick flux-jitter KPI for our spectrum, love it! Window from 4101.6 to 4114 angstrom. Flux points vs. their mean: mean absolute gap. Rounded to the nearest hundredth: 0.08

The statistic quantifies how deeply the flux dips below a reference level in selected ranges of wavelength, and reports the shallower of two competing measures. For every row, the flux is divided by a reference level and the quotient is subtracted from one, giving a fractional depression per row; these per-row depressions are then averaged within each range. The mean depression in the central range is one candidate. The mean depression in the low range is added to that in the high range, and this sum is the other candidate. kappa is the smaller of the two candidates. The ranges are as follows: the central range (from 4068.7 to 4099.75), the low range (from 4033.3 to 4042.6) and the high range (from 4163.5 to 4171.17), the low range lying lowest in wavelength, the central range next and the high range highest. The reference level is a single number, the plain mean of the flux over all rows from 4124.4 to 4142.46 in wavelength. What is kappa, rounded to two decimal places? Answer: -0.10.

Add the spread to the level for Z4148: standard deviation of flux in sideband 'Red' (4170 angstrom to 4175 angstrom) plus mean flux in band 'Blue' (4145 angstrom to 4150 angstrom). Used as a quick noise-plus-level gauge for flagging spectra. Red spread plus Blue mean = 0.57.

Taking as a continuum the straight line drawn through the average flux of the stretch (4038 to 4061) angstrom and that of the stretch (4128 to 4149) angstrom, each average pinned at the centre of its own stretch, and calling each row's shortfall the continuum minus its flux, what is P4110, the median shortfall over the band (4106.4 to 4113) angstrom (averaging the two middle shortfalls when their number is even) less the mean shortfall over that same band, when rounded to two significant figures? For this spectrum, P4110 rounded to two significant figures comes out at 0.023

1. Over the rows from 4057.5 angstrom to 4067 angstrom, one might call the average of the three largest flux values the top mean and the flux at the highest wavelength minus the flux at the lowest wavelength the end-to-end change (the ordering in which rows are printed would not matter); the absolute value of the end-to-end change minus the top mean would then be 0.51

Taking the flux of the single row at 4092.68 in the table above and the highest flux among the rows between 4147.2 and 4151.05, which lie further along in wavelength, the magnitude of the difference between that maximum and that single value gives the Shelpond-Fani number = 0.029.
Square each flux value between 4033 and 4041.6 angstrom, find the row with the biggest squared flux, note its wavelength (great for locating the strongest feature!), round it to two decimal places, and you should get 4037.46 angstrom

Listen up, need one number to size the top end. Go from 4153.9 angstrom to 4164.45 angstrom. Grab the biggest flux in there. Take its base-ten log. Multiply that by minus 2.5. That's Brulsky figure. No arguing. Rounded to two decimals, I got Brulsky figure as 0.26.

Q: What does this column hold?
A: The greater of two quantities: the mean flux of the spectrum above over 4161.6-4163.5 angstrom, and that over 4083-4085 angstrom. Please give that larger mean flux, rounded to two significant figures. 0.61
